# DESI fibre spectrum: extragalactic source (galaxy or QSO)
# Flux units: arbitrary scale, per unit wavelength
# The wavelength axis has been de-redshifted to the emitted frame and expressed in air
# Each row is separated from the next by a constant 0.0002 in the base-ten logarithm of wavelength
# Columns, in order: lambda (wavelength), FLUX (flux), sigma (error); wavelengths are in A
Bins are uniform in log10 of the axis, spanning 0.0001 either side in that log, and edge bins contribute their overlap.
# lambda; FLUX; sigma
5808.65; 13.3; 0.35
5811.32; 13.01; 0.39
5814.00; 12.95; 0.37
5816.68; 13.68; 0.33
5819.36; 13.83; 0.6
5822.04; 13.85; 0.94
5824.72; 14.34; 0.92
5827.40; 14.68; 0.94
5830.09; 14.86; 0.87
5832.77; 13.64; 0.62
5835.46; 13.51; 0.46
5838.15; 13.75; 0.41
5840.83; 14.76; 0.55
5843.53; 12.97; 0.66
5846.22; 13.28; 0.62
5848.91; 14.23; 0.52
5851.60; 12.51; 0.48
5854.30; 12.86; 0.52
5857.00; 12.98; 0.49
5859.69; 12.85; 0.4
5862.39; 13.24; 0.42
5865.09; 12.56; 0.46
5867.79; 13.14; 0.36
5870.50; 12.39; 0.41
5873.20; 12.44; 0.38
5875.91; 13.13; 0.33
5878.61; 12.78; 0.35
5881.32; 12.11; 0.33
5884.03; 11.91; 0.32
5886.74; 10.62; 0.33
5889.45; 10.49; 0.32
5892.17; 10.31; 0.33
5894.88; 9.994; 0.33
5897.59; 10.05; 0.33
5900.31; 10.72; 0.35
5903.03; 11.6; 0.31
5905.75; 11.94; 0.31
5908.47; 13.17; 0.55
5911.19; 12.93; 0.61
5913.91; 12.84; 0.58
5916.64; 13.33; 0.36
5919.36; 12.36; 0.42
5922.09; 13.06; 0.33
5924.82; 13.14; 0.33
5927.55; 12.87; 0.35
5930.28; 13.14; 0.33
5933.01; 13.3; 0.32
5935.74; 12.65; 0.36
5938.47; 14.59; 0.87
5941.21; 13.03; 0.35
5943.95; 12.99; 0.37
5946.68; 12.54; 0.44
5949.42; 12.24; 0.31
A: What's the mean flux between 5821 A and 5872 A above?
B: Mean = 13.5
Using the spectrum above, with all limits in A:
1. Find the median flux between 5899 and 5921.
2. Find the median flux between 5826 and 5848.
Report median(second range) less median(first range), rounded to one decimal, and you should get 1.1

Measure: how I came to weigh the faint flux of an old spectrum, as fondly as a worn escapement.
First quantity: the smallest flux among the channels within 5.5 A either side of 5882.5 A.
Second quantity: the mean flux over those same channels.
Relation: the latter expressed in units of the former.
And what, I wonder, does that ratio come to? 1.12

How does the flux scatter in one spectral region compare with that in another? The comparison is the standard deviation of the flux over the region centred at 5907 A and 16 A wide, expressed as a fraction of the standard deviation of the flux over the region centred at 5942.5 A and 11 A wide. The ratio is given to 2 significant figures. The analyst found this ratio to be 1.1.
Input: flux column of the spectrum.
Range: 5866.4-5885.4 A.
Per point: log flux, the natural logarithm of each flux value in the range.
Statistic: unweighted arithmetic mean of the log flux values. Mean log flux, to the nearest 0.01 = 2.53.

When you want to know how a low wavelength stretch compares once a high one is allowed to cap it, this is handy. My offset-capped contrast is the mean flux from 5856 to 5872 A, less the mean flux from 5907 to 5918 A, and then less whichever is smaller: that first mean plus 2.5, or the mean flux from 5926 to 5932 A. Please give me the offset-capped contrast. -13.2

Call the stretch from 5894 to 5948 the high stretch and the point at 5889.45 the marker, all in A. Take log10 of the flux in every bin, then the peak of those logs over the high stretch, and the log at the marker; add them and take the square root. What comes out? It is 1.48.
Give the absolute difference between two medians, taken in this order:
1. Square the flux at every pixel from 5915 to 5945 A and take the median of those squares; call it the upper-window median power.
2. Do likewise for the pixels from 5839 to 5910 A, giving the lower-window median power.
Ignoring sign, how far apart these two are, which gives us 13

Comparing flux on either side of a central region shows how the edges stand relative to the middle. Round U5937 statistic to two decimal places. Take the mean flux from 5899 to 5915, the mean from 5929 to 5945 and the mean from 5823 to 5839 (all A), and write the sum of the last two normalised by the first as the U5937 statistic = 2.25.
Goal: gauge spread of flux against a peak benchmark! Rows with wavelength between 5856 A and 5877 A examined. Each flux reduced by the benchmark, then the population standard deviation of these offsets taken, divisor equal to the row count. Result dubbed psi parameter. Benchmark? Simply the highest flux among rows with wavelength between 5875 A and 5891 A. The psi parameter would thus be 0.32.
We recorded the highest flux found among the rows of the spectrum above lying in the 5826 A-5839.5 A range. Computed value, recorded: 14.86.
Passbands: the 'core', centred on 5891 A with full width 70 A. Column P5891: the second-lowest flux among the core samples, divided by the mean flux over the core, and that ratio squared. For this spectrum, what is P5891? 0.68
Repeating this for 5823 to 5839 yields 0.93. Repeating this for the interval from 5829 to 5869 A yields 0.88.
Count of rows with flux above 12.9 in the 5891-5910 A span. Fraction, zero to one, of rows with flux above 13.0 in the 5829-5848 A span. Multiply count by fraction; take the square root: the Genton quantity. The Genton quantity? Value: 0.93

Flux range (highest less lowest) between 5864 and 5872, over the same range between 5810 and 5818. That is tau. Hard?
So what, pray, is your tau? 1.0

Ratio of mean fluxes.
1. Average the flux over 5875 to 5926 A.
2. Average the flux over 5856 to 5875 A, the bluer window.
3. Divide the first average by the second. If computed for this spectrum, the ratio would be 0.93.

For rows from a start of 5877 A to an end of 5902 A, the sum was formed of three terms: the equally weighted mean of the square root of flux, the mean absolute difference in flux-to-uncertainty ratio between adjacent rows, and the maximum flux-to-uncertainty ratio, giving 41.7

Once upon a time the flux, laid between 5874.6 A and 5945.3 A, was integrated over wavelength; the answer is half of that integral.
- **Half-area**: 434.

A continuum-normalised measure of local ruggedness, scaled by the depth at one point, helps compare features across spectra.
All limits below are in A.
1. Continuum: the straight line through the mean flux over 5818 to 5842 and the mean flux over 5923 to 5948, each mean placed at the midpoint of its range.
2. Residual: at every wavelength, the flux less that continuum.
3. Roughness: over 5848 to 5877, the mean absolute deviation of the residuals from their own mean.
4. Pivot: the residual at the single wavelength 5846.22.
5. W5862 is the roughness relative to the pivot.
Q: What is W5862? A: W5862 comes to -0.53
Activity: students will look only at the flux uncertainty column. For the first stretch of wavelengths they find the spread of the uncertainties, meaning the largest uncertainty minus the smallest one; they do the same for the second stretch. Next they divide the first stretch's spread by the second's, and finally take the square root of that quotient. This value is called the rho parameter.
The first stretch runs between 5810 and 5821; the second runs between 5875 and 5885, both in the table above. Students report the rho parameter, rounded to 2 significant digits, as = 3.0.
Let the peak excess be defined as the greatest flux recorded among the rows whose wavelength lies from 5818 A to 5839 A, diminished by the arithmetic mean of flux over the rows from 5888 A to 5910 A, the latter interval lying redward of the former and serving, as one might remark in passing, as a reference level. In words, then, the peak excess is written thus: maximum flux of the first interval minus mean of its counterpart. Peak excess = 3.8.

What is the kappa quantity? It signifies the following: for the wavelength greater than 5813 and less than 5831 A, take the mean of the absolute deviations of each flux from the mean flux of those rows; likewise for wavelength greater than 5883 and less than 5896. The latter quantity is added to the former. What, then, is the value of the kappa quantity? 1.0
